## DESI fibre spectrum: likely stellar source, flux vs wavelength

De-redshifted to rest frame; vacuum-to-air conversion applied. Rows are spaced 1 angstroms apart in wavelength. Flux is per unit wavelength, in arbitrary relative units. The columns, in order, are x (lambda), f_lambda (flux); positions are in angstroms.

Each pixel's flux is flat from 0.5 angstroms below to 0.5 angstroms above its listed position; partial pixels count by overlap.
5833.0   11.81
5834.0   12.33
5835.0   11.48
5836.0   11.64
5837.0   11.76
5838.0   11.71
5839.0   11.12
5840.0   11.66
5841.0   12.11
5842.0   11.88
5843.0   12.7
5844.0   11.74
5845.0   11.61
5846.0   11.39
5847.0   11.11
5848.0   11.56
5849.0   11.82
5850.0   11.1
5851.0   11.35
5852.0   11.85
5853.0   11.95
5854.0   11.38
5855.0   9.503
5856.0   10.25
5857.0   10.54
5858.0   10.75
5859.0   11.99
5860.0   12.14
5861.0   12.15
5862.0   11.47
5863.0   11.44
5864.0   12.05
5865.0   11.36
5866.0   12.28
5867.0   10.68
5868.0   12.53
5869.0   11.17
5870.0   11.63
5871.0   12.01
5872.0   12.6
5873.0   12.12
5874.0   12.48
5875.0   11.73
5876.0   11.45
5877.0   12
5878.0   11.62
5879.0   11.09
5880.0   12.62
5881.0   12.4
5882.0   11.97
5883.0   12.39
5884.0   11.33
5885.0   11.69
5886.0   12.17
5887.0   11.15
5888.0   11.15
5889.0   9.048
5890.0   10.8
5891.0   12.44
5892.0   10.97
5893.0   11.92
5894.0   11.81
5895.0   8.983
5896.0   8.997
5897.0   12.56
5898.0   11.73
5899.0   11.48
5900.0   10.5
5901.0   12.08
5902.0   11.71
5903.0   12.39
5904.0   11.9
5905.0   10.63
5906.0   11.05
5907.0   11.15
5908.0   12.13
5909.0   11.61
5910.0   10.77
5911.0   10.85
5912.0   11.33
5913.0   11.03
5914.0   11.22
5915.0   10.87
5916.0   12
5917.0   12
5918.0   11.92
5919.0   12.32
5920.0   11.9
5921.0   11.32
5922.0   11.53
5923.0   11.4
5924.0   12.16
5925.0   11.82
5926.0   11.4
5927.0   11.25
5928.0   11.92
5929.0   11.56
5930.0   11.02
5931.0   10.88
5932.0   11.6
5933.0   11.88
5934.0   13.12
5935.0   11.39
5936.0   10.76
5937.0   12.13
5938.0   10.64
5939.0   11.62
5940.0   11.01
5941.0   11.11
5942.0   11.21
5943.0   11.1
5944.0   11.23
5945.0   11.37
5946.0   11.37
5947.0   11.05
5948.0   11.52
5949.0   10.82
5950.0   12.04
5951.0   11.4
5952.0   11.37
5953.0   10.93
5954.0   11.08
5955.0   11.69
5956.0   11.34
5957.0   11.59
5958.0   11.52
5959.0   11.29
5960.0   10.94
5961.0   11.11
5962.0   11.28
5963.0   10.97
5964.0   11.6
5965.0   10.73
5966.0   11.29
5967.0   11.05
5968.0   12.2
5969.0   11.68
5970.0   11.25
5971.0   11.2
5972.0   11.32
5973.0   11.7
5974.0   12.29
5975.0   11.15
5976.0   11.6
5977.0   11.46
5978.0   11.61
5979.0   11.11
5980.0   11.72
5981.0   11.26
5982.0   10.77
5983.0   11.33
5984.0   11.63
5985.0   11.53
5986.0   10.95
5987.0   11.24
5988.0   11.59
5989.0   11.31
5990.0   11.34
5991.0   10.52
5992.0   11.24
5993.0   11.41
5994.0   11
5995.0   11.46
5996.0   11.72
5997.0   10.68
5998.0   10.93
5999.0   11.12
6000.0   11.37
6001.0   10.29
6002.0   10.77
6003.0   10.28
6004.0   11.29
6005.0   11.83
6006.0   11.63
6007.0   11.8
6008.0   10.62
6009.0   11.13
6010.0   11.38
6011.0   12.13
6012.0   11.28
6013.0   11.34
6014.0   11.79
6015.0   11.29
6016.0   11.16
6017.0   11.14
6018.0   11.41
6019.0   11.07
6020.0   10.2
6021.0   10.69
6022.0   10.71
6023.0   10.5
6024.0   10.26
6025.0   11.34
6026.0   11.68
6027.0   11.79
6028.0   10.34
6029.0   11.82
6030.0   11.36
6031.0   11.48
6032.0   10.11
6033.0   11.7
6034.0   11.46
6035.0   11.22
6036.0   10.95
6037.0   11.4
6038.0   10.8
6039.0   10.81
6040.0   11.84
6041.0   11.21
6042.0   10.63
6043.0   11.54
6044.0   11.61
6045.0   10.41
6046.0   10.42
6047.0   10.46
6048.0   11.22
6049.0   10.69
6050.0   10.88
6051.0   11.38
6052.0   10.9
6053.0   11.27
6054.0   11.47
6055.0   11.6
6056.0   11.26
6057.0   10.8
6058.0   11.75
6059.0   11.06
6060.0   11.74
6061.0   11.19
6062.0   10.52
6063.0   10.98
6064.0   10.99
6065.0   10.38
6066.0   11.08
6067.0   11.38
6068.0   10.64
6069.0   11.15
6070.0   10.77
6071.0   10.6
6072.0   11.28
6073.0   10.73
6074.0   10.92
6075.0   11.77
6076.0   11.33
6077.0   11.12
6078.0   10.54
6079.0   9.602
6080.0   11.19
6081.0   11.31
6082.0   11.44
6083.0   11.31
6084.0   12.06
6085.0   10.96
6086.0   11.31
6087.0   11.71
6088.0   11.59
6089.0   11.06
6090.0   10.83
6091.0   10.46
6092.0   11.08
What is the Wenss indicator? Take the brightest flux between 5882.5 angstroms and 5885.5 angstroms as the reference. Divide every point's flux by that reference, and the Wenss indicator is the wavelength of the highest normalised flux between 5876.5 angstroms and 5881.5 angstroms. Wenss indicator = 5880.0 angstroms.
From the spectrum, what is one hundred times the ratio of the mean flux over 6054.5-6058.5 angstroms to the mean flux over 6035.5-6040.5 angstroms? 102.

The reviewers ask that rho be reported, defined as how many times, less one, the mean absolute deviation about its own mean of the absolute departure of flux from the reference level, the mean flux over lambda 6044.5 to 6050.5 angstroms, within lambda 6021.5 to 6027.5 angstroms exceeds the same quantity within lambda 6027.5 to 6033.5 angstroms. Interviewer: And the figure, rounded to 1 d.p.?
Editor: 0.6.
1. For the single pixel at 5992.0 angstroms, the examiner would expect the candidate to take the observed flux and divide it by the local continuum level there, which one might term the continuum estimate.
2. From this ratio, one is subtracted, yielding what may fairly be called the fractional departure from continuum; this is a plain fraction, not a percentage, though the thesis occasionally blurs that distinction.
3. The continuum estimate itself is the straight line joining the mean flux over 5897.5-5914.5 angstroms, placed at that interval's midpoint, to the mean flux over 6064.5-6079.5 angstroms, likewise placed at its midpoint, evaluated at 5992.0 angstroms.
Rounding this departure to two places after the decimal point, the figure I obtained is 0.01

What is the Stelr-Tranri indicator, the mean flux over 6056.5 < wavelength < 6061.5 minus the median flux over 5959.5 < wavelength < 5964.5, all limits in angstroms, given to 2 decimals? 0.20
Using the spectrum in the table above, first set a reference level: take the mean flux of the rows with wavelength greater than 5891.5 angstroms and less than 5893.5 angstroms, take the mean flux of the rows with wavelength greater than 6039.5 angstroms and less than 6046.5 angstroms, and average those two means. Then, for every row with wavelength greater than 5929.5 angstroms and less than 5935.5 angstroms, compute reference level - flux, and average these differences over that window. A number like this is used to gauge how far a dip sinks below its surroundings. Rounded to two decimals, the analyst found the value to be -0.38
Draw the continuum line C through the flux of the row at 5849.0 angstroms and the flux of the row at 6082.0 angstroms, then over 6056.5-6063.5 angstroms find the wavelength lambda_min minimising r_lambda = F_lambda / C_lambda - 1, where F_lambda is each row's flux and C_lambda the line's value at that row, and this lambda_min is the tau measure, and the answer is 6062.0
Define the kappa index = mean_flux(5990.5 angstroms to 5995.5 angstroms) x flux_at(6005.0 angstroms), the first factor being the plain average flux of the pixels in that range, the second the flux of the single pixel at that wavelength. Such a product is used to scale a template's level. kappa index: 132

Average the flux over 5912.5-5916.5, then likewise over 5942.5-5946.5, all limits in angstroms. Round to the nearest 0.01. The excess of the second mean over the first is -0.01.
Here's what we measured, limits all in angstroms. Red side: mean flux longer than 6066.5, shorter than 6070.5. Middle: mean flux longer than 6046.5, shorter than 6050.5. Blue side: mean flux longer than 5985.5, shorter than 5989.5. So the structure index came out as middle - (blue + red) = -11.4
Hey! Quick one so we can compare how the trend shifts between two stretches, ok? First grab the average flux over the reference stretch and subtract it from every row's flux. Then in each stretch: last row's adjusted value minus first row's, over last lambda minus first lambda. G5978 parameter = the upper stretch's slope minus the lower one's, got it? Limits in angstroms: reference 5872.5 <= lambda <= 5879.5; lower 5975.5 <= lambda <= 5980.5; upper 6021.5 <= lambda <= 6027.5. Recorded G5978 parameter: 0.2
